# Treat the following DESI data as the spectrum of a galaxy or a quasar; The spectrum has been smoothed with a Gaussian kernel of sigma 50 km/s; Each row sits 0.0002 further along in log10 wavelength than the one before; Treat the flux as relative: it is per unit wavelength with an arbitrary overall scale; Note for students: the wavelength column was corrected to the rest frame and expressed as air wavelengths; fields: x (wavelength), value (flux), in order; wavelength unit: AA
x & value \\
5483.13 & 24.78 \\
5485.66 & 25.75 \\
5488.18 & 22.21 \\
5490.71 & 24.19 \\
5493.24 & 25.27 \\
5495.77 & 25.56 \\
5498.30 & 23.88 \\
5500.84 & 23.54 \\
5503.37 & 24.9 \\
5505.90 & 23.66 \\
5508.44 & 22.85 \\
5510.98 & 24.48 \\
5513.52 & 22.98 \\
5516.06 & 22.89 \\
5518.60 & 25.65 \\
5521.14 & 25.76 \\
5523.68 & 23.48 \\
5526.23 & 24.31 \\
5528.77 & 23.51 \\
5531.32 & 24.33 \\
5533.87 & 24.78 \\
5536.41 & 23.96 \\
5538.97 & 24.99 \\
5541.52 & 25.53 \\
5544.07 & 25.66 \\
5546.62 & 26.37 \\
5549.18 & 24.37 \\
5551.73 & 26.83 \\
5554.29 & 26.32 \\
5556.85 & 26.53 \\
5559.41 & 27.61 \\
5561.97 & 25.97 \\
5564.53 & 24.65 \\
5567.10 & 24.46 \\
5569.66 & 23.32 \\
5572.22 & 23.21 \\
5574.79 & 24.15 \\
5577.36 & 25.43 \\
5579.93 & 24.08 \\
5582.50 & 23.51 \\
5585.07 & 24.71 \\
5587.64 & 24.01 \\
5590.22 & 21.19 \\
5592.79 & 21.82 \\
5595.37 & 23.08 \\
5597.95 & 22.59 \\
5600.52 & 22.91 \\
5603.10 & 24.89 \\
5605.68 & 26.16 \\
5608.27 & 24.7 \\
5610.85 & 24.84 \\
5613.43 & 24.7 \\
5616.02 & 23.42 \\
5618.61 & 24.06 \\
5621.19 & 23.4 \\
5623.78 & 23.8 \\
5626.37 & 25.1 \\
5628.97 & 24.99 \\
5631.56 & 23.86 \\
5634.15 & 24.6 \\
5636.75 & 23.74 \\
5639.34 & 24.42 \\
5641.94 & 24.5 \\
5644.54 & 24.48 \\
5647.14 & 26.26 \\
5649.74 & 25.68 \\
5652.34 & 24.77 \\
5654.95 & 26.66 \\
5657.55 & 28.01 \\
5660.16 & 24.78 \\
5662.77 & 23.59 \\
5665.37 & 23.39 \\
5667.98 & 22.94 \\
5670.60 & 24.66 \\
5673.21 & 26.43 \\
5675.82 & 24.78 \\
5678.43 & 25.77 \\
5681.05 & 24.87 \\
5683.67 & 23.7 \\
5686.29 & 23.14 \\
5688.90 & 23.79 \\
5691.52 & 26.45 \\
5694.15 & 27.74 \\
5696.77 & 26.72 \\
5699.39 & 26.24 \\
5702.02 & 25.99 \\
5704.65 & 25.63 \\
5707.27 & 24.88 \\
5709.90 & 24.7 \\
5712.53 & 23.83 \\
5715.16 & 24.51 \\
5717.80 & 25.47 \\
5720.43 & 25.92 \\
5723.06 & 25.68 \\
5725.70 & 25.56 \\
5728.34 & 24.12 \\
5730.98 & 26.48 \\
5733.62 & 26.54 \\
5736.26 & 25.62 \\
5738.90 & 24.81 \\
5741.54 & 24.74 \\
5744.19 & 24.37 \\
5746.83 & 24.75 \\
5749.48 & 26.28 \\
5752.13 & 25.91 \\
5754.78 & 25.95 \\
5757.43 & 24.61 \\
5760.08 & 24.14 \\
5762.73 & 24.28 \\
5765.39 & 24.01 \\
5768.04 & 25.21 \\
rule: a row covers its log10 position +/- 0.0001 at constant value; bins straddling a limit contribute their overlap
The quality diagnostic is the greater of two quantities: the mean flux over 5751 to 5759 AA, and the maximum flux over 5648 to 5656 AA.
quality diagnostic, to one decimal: 26.7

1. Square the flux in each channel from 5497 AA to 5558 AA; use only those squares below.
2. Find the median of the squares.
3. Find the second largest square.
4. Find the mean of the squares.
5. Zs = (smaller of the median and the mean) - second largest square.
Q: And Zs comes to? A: -107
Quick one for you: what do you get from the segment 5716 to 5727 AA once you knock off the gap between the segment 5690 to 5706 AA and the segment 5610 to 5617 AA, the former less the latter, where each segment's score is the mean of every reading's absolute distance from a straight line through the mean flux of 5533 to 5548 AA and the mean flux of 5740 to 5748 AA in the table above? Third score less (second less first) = -0.1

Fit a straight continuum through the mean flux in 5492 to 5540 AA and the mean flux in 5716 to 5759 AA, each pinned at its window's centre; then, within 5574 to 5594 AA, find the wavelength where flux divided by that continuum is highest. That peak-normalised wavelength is 5577.36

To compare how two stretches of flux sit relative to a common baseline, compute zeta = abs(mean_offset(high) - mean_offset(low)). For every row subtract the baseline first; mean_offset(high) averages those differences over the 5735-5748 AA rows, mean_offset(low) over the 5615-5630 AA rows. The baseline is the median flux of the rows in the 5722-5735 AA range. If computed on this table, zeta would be 0.73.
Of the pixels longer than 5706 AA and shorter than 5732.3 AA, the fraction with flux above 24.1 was 0.9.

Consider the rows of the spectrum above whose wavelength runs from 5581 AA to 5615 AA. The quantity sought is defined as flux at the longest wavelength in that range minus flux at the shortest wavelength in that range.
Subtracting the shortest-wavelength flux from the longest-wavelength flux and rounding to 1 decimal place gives 1.2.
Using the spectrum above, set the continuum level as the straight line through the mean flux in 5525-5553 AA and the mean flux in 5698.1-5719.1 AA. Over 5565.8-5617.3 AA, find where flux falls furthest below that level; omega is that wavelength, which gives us 5590.22 AA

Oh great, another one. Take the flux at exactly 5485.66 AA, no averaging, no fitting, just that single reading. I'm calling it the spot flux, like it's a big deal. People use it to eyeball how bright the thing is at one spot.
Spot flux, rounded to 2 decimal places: 25.75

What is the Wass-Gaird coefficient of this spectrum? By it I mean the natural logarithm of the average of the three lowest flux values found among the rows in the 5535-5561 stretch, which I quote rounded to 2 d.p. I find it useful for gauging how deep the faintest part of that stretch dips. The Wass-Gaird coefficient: 3.20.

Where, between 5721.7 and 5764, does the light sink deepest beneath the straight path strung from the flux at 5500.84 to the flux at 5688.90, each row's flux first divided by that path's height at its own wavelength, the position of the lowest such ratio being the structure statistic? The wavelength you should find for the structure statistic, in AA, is 5760.08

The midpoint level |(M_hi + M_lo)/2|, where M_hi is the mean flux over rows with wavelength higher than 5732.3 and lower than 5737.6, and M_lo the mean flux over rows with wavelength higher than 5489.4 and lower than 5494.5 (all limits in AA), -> 25.4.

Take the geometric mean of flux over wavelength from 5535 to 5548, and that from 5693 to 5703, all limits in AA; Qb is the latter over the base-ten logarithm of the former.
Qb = 19.0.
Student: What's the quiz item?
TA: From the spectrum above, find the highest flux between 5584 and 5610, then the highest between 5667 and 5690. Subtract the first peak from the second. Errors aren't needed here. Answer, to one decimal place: 0.3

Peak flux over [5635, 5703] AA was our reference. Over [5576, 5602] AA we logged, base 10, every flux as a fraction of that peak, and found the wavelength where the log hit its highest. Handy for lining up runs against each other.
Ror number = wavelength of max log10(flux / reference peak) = 5577.36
